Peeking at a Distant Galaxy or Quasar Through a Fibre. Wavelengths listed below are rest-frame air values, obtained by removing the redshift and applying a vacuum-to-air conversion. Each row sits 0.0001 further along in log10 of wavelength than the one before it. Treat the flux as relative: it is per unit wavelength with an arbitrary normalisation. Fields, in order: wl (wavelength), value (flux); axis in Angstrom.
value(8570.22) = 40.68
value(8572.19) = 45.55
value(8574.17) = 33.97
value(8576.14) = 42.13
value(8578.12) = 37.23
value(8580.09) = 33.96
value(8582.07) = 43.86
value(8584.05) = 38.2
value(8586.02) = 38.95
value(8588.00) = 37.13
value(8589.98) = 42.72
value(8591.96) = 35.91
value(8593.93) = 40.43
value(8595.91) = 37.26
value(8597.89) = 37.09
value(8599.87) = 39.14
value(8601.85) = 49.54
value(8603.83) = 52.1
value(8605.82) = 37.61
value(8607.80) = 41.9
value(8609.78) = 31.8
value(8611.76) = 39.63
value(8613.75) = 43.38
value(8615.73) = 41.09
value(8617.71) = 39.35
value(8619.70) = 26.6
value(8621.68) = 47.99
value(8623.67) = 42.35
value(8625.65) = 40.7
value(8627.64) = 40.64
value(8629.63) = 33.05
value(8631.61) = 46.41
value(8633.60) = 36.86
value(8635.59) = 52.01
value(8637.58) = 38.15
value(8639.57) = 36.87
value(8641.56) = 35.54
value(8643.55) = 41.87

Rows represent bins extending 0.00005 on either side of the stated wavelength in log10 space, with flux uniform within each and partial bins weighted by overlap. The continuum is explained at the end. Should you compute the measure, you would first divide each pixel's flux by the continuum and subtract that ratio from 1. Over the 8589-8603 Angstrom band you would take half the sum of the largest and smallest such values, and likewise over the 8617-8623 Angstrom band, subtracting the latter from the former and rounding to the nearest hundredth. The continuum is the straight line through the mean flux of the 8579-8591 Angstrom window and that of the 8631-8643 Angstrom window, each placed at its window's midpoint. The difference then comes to -0.16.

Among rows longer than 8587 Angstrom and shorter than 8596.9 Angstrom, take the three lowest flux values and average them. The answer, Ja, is 36.8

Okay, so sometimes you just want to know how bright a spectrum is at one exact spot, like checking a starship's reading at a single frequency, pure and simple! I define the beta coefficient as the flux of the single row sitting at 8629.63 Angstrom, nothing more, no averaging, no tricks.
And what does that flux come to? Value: 33.05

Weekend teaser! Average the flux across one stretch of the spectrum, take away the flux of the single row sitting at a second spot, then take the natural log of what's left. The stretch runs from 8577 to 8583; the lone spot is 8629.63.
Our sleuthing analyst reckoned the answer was 1.7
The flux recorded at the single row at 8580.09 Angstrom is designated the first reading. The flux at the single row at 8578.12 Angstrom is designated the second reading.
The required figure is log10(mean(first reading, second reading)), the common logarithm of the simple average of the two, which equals 1.551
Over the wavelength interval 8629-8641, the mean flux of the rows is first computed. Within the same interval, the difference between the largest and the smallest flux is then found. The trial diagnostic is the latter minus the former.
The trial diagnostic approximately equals -21.6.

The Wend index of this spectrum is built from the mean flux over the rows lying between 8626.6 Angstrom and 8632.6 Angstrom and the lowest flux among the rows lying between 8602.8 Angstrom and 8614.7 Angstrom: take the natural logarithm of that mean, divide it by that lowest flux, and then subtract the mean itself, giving -39.9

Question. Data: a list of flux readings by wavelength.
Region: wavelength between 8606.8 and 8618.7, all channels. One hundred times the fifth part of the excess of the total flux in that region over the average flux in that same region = 3952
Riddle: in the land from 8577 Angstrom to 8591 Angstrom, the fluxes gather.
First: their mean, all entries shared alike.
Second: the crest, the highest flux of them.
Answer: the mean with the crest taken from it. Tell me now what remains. -5.0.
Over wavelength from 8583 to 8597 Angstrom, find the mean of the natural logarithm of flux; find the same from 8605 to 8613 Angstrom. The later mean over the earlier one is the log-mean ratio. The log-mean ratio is 0.99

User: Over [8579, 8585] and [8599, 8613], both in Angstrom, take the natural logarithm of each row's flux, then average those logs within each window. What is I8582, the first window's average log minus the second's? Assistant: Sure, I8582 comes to -0.07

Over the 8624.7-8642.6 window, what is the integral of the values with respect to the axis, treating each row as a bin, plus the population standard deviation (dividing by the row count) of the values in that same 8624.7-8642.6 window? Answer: 722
